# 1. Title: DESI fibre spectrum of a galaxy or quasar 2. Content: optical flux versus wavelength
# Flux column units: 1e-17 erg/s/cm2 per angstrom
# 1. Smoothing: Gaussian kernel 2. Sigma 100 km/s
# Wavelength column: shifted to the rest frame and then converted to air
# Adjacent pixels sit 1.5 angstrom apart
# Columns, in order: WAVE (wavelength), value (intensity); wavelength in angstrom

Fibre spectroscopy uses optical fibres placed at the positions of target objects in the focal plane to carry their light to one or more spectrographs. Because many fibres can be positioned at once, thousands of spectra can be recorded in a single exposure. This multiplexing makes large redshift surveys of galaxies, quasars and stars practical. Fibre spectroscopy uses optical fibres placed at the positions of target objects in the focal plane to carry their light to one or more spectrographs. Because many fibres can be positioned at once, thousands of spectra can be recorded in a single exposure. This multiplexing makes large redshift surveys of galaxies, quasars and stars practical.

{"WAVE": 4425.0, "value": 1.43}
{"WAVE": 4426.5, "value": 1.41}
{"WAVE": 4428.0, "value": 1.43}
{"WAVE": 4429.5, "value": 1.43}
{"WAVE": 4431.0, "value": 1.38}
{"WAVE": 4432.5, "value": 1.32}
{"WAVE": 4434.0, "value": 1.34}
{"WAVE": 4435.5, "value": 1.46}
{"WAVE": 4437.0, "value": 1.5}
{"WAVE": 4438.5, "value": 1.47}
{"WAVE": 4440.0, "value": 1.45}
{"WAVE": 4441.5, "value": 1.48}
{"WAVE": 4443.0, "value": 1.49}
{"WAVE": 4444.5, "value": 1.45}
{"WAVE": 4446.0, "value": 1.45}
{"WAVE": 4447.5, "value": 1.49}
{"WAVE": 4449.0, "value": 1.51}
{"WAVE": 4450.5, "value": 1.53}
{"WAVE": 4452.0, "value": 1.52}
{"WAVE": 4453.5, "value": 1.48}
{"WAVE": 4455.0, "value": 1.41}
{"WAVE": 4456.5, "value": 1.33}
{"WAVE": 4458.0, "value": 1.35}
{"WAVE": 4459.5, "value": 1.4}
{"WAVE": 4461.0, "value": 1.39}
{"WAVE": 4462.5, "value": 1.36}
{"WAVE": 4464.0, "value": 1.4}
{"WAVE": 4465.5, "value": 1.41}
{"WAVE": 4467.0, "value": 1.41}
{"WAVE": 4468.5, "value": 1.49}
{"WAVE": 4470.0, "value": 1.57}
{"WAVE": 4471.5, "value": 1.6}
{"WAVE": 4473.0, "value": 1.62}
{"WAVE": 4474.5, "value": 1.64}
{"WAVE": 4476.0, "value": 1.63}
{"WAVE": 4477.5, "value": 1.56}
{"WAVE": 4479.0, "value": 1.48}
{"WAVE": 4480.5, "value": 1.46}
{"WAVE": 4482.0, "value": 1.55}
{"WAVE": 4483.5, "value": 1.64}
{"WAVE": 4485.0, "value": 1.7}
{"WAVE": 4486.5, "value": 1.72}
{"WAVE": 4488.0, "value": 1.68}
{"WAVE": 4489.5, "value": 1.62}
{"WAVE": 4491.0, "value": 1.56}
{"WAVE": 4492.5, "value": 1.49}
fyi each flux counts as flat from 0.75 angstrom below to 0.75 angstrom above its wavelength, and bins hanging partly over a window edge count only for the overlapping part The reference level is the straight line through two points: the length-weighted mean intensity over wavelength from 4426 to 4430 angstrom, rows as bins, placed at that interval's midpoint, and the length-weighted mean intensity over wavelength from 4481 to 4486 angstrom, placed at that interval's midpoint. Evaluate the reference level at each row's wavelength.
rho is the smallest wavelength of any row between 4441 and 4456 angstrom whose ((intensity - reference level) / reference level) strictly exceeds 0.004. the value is 4441.5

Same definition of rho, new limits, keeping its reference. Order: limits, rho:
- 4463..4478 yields 4471.5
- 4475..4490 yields 4476.0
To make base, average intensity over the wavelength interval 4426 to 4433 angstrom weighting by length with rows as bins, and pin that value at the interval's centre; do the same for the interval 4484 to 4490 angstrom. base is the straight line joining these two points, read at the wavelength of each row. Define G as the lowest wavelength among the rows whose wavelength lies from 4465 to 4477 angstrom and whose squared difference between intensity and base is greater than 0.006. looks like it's 4465.5 angstrom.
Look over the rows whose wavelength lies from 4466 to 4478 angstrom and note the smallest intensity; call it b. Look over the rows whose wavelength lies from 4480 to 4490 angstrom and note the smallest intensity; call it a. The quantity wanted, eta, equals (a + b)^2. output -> 8.24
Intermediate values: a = 1.46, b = 1.41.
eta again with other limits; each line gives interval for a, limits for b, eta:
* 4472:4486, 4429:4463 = 7.73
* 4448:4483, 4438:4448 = 7.73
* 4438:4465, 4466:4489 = 7.51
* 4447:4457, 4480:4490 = 7.78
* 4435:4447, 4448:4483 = 7.73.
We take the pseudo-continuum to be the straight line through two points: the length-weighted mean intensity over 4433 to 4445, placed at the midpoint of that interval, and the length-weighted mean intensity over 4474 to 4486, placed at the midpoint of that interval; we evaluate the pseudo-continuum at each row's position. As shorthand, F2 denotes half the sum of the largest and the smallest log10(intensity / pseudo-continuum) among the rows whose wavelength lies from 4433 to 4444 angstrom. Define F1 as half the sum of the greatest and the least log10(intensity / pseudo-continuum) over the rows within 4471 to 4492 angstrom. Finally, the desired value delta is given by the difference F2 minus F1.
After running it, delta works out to -0.004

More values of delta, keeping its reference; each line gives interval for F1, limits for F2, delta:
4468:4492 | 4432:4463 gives -0.016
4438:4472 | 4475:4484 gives 0.011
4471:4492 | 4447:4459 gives -0.019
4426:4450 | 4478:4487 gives 0.007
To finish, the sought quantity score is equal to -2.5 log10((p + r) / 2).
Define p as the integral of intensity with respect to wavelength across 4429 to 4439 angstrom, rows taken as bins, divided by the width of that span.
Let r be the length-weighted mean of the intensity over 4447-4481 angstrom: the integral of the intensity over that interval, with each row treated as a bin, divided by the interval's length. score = -0.401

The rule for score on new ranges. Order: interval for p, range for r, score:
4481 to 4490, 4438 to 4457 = -0.481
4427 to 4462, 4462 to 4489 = -0.437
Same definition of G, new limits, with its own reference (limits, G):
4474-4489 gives 4479.0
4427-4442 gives 4432.5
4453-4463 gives 4455.0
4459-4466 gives 4459.5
